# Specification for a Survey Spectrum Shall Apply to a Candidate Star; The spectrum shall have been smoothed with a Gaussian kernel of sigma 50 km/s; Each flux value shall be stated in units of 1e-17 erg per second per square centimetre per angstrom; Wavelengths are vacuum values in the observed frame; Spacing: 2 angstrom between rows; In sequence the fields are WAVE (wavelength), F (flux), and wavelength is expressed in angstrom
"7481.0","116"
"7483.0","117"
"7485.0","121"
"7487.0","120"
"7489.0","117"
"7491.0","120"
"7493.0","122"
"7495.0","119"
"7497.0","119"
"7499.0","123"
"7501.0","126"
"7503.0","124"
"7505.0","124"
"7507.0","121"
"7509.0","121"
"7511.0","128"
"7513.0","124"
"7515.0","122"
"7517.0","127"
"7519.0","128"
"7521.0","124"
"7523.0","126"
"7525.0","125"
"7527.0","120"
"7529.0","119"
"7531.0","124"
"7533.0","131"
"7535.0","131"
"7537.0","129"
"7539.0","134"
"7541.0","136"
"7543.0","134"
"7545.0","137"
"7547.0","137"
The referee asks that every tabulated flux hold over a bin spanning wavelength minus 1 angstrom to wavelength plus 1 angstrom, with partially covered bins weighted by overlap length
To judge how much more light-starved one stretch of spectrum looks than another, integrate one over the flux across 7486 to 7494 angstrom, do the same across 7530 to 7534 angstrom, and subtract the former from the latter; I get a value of -0.04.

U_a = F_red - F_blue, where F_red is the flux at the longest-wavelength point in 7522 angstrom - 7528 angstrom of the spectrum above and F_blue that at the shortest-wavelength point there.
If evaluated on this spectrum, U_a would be -6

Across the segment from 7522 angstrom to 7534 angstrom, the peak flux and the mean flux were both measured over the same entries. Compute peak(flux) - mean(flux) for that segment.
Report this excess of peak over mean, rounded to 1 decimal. 6.8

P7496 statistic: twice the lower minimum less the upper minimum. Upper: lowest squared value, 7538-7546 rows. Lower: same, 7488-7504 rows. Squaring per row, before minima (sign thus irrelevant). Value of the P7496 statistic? 9422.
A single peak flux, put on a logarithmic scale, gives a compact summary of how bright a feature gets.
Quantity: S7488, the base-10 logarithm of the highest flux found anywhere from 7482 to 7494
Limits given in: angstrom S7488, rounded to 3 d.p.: 2.086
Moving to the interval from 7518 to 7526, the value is 2.107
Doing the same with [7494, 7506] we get 2.100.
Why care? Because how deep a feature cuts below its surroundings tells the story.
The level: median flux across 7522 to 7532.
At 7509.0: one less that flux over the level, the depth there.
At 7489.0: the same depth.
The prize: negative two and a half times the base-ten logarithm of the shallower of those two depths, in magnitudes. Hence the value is 4.04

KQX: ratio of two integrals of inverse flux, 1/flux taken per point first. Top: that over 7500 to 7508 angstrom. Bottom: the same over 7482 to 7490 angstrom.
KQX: 0.96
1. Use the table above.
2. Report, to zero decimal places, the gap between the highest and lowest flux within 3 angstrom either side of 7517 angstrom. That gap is 6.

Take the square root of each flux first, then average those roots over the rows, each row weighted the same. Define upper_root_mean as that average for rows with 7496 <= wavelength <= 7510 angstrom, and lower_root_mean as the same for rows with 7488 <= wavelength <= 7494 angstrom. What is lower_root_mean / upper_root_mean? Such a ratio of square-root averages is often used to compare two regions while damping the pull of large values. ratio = 0.988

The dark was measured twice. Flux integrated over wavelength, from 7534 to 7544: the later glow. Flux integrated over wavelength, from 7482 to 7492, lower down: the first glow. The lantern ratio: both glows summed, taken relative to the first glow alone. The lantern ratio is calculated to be 2.12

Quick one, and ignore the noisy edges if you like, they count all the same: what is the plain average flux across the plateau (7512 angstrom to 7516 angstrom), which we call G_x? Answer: 123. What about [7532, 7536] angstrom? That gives 131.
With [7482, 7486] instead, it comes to 119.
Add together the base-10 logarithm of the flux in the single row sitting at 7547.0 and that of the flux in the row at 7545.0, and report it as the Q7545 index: 4.27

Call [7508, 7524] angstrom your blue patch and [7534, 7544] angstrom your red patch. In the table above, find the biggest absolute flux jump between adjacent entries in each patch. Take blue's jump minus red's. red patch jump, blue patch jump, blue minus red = 2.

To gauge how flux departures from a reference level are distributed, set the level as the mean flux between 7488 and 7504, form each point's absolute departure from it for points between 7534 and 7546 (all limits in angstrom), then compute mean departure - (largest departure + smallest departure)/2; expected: 0.5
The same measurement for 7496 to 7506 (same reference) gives -0.4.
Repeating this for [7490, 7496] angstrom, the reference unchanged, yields -0.1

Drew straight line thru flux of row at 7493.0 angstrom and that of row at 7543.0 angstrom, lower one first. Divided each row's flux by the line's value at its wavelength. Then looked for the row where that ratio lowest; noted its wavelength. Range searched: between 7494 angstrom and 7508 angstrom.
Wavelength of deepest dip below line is 7507.0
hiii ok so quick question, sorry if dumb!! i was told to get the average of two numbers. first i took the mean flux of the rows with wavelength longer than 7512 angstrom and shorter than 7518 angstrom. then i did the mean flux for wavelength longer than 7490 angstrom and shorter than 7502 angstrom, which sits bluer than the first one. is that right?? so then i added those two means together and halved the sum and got 123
